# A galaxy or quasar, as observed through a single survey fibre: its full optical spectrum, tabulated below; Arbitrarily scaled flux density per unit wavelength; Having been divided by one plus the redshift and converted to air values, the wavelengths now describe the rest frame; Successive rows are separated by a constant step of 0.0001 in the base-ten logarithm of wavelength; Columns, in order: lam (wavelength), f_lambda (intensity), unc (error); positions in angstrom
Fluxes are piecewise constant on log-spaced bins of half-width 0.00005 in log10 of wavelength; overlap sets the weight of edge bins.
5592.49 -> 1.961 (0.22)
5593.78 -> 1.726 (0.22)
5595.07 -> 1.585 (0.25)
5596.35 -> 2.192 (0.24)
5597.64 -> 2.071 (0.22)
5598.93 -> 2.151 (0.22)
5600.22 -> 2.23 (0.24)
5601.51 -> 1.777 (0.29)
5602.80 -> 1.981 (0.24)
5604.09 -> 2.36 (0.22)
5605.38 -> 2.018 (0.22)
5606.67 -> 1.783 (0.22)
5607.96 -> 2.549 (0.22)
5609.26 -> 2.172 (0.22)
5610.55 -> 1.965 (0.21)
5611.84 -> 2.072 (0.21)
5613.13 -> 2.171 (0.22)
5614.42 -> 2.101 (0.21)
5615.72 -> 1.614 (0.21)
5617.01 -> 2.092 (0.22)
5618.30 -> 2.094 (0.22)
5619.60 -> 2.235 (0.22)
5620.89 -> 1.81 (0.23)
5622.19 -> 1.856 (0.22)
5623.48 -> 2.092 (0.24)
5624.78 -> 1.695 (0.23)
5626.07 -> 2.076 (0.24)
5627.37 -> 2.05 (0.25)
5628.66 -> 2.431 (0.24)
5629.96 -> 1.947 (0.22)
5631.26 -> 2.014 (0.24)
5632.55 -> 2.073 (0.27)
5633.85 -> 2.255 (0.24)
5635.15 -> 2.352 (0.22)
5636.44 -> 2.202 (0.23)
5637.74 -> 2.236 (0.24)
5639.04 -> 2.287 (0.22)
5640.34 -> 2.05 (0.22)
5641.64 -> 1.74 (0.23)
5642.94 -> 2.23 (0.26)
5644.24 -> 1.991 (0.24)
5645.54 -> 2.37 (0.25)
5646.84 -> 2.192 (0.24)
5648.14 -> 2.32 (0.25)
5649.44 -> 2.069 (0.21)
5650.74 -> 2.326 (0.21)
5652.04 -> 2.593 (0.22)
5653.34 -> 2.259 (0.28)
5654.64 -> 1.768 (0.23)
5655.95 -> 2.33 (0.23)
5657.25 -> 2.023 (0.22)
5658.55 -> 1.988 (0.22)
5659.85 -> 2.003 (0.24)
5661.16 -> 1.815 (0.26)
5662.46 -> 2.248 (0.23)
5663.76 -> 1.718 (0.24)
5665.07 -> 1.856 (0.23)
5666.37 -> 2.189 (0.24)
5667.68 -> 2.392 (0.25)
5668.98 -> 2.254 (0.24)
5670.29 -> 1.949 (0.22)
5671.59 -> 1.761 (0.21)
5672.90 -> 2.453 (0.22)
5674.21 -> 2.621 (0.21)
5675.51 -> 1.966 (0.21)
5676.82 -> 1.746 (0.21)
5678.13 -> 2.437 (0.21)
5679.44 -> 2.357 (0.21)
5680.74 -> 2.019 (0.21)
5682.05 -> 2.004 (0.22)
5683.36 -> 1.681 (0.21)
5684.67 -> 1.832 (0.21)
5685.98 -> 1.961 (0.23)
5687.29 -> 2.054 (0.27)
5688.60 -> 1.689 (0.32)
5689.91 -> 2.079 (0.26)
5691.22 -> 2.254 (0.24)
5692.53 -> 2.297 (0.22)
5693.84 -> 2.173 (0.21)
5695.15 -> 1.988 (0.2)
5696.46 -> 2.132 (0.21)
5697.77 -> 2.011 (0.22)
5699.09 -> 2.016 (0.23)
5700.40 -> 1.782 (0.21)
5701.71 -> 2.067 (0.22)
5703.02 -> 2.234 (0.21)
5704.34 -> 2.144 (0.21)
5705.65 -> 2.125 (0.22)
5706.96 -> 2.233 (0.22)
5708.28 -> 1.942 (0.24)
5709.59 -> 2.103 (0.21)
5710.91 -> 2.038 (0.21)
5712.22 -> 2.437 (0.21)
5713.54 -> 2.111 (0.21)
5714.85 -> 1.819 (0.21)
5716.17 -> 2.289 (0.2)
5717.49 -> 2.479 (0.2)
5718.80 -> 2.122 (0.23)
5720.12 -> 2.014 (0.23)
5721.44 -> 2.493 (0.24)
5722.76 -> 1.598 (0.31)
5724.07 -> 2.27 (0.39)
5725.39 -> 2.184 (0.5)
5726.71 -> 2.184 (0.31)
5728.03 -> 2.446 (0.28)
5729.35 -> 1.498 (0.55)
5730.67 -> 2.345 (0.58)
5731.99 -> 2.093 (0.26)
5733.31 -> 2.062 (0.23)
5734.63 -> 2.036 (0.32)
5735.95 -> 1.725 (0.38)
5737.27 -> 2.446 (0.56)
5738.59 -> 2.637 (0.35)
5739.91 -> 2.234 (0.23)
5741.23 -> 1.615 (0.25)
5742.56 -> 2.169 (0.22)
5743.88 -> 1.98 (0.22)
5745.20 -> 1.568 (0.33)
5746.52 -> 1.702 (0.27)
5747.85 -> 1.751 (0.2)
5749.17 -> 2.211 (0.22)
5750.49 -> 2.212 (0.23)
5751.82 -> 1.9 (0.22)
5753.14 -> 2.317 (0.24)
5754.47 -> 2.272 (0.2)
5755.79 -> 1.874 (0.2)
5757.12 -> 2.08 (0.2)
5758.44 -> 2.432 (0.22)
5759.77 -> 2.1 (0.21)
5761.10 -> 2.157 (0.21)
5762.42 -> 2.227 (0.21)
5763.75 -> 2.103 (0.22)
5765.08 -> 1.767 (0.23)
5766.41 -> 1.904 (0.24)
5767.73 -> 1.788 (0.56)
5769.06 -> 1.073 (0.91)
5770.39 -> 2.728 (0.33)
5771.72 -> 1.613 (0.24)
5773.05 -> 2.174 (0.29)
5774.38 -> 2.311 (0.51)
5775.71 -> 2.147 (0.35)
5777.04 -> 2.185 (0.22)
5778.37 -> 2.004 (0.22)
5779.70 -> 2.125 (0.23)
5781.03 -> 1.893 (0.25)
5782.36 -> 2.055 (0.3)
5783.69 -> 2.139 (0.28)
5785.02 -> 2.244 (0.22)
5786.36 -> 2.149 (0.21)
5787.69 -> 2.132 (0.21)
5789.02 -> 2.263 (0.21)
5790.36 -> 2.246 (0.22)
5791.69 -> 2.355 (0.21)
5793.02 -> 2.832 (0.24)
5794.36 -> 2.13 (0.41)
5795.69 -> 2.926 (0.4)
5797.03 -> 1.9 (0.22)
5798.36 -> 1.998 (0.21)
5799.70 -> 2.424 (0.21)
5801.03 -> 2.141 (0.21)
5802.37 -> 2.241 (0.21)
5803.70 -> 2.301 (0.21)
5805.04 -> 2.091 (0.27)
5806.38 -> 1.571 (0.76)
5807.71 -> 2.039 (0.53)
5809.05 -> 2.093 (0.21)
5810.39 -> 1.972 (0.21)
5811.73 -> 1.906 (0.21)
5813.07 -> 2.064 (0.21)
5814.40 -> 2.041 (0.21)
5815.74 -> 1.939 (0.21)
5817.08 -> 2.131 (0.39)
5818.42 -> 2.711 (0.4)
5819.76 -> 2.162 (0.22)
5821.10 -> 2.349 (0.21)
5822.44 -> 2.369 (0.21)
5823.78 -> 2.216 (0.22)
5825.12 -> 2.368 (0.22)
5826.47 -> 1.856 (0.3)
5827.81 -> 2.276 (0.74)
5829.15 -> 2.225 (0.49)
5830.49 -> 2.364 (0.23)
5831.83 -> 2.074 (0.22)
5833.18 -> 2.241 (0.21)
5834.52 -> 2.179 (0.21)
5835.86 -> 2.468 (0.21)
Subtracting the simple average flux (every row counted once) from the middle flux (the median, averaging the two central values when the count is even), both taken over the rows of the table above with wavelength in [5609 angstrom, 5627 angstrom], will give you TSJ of 0.08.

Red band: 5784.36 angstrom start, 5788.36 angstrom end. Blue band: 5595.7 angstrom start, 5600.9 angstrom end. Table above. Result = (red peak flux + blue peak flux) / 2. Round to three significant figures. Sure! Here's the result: 2.24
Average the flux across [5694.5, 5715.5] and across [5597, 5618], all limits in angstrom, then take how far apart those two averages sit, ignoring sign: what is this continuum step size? 0.005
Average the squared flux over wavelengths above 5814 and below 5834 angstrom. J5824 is 4.98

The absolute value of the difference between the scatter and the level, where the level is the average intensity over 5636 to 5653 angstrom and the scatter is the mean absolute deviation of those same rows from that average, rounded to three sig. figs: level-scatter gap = 2.05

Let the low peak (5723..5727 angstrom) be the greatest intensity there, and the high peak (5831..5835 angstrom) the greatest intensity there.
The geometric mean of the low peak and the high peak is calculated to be 2.26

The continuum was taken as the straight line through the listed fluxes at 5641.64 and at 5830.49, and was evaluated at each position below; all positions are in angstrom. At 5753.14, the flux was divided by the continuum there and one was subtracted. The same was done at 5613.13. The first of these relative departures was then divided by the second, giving 0.3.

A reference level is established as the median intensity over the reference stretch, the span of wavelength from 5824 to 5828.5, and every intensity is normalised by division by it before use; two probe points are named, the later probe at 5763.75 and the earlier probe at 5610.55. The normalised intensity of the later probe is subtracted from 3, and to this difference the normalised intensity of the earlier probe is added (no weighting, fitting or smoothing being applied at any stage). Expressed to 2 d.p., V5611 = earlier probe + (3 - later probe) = 2.94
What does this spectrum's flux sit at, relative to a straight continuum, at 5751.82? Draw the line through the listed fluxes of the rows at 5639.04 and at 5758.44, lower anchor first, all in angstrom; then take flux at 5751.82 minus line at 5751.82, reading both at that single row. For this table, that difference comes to -0.52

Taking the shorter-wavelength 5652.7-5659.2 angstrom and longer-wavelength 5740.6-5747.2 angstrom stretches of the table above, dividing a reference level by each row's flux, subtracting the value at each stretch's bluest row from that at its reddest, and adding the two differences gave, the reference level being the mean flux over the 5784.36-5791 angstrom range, 0.1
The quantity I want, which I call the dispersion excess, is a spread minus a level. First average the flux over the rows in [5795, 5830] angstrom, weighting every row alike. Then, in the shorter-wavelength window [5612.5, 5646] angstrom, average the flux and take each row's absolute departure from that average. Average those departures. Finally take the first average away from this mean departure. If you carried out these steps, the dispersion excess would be -2.01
